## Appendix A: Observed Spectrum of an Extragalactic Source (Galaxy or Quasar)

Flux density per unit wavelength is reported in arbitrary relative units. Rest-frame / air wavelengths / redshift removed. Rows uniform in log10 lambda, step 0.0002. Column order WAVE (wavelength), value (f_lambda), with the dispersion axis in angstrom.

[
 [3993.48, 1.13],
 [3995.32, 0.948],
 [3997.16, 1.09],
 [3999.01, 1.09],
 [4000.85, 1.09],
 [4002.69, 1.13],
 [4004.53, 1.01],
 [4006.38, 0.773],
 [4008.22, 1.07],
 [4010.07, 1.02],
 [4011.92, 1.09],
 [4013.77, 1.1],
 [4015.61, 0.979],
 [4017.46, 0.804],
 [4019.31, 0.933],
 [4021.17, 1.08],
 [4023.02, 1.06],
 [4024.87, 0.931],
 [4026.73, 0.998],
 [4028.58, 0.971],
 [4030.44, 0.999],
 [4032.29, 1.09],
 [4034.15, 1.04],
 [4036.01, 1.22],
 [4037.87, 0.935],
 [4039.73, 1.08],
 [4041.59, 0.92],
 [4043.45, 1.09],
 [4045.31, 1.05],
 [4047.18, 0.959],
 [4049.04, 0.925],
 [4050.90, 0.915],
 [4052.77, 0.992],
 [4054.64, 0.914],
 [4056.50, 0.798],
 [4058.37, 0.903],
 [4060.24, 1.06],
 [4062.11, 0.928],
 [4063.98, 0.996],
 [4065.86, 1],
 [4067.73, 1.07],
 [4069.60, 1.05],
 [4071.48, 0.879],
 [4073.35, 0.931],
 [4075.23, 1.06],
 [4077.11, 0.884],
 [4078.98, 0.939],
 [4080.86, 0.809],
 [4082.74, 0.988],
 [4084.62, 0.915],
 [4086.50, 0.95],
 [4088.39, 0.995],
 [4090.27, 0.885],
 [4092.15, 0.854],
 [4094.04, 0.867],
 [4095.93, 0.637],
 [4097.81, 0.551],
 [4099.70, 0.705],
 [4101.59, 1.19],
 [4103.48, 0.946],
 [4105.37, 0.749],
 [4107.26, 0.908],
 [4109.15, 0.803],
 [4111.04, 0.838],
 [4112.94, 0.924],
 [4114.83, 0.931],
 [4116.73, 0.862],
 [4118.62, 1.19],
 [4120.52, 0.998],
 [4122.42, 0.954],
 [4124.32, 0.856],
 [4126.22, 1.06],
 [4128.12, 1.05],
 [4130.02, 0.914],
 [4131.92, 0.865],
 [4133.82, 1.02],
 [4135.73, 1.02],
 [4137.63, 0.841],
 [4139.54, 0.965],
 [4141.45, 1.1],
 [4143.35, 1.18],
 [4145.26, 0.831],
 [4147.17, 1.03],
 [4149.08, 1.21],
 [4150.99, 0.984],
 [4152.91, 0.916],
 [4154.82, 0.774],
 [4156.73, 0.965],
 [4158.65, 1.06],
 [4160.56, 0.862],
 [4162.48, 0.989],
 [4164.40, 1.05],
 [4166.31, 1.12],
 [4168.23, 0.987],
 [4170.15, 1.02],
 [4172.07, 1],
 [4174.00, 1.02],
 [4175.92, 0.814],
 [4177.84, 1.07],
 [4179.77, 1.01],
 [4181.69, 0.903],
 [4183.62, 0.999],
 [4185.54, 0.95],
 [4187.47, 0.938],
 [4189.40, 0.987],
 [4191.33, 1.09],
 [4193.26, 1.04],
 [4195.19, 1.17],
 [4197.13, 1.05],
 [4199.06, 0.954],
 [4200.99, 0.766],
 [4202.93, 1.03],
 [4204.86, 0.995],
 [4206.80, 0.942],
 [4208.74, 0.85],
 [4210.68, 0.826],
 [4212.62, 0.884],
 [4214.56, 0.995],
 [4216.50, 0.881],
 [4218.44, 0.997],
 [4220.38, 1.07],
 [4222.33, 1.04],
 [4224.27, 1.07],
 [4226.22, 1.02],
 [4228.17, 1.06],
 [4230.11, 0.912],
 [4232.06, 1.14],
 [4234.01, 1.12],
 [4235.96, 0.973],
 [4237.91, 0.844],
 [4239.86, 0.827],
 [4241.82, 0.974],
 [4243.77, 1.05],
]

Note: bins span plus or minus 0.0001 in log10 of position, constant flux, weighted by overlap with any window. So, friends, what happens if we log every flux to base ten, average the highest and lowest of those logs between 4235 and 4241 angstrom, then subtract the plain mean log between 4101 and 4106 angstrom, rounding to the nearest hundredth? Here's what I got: -0.02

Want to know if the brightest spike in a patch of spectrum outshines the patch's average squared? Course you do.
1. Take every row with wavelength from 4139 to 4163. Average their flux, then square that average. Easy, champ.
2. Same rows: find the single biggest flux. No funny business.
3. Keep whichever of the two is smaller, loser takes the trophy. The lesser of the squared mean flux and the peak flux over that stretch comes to 0.98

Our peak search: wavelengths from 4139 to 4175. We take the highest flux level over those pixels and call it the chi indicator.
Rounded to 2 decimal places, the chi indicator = 1.21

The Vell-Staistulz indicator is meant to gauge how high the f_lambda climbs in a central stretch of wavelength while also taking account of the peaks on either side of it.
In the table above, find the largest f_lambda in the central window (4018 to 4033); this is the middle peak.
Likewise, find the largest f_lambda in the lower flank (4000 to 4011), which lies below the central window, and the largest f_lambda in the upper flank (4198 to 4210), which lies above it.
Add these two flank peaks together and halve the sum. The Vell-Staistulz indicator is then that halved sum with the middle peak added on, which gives 2.17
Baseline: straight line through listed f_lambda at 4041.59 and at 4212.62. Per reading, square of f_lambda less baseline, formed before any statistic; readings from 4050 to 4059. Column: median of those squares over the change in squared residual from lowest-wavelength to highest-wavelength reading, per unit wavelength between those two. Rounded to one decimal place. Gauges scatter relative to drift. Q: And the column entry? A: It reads 7.9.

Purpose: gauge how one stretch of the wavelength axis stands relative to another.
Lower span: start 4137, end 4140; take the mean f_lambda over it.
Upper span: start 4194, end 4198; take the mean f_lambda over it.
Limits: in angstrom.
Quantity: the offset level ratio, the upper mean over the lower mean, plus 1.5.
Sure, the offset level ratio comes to 2.73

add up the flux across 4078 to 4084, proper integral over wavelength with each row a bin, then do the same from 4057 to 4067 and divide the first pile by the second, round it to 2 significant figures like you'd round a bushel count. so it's 0.56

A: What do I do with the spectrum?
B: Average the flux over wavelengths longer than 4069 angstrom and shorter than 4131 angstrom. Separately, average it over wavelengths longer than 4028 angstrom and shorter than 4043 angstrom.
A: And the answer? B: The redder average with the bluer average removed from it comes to -0.12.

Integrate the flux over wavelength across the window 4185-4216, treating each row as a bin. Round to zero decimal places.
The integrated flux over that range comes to 30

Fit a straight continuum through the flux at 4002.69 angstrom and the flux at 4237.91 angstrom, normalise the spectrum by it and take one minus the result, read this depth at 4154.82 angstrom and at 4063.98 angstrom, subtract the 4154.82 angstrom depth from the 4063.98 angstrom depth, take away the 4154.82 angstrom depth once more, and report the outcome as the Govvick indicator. -0.31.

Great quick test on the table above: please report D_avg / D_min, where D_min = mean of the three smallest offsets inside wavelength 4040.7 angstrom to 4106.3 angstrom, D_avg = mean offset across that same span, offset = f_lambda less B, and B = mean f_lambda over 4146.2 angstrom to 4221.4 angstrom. 0.2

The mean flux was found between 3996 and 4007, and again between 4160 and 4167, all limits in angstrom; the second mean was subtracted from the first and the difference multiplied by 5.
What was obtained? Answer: 0.13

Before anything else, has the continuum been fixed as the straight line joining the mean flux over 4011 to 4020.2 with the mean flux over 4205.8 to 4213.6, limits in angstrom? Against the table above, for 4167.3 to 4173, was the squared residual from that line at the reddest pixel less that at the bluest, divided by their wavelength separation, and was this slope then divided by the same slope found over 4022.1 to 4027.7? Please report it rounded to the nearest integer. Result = 0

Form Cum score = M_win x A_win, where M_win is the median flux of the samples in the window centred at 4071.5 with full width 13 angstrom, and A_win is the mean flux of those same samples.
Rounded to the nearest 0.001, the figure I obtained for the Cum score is 0.982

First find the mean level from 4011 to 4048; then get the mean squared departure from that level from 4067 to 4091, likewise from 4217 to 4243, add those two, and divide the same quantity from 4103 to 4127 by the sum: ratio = 1.1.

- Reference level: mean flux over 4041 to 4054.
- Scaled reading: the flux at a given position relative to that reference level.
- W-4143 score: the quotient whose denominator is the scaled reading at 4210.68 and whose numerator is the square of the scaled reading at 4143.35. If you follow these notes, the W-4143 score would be 1.7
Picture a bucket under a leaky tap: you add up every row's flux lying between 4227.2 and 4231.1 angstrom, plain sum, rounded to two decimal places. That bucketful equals 1.97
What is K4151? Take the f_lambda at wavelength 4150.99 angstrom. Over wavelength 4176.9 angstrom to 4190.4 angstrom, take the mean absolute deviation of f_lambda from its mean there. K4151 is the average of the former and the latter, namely 0.51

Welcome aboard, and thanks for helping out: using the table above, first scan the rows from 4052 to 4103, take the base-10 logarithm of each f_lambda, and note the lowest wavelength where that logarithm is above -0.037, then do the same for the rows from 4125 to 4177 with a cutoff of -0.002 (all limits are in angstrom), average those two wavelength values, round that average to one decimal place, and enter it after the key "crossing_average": 4089.5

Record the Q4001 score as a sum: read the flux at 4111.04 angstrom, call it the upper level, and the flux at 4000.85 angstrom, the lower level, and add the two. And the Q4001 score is 1.93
